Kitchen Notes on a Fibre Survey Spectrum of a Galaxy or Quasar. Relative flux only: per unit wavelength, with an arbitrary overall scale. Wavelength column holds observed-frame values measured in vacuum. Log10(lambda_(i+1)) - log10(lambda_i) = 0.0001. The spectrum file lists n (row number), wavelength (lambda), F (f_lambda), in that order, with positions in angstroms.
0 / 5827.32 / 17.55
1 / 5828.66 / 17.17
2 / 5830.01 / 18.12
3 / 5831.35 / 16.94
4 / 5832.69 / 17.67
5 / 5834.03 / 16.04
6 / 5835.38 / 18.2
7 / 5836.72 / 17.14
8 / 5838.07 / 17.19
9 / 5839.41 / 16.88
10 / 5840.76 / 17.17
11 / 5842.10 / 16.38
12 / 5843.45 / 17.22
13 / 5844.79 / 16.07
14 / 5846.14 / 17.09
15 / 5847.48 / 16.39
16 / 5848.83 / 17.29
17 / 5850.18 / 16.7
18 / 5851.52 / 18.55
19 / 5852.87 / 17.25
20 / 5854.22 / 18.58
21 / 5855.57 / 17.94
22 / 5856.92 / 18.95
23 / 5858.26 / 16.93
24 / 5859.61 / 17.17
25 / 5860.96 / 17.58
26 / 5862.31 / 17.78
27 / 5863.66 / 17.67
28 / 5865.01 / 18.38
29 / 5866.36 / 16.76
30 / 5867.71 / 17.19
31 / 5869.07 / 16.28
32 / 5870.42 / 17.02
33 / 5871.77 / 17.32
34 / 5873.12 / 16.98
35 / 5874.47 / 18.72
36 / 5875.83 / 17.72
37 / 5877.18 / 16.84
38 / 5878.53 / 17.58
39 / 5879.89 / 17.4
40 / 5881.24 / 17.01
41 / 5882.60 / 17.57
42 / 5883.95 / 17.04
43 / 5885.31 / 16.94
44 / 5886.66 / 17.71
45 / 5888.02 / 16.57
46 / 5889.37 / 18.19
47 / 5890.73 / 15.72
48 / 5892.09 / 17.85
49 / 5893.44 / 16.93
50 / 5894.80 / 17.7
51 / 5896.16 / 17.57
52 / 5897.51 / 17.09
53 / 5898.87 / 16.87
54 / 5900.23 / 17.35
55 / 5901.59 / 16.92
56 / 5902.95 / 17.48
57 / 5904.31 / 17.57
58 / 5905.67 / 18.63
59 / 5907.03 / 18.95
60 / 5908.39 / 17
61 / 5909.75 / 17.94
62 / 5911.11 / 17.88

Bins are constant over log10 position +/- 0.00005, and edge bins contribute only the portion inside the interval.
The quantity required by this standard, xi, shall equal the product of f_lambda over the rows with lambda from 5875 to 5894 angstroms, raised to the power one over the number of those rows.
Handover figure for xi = 17.2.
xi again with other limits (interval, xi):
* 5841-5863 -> 17.3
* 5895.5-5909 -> 17.5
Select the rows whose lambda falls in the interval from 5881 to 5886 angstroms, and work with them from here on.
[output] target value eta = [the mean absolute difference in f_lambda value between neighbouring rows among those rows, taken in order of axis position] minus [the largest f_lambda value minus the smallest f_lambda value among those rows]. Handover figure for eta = -0.23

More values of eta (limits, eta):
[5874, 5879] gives -1.01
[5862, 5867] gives -0.81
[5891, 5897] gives -0.31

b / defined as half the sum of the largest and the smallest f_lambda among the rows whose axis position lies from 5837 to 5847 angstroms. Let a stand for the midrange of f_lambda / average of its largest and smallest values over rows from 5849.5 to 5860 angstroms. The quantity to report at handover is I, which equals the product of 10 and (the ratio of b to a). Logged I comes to 9.3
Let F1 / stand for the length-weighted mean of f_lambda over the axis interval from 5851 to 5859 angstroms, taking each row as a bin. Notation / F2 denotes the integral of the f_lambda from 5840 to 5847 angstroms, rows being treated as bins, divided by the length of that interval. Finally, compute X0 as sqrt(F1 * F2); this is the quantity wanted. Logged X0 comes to 17.4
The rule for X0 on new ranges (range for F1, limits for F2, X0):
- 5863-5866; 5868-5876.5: 17.6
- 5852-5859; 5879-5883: 17.6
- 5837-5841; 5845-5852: 17.1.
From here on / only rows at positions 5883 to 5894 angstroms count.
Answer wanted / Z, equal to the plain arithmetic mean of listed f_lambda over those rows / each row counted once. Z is 17.1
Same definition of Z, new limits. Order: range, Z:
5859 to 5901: 17.3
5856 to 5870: 17.5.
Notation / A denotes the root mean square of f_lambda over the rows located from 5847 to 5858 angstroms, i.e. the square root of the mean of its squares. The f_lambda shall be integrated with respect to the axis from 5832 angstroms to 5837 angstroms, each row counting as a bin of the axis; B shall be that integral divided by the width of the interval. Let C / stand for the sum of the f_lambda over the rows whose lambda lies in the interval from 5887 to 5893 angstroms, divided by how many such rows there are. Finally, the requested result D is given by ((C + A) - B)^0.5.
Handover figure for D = 4.19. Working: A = 17.7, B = 17.3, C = 17.1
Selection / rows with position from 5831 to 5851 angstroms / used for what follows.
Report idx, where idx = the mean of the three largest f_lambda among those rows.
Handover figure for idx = 17.7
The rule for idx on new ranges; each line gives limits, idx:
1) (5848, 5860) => 18.7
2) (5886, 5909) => 18.6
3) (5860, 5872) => 17.9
